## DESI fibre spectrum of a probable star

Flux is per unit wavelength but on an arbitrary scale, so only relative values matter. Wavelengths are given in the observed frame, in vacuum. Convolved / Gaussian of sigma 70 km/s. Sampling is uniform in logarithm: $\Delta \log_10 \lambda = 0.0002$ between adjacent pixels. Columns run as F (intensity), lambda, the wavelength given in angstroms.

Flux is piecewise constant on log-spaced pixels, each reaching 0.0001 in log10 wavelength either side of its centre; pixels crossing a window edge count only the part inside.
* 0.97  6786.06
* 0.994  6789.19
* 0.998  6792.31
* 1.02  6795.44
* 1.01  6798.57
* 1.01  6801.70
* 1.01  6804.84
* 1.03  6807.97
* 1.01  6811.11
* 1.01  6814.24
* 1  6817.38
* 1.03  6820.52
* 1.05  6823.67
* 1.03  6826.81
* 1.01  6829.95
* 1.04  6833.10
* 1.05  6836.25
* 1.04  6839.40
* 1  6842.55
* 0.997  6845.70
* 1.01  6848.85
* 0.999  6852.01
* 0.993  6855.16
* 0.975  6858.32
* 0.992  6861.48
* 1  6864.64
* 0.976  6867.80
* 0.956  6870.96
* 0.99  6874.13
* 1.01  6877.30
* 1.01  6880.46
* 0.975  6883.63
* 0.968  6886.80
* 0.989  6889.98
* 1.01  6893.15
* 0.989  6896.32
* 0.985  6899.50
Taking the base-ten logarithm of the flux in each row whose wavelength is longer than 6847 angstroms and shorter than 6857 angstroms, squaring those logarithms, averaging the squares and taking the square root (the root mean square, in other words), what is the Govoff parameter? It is 0.0031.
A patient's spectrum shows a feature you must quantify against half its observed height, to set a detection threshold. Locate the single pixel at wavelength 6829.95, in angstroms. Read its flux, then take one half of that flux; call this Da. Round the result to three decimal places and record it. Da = 0.505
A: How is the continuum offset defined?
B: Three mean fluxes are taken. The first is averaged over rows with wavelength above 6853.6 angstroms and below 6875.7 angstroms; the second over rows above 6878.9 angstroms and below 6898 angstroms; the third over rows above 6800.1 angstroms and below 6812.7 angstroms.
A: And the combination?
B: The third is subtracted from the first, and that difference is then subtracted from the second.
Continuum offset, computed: 1.02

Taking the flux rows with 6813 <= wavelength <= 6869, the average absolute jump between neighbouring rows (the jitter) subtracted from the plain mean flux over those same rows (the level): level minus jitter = 0.994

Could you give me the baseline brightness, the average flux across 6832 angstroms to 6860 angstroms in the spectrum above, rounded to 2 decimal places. 1.01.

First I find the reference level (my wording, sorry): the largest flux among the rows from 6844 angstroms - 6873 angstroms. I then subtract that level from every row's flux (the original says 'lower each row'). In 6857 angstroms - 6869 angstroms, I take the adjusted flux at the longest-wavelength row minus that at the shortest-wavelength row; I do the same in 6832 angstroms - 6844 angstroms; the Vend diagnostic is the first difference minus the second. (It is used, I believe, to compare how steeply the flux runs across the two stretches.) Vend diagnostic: 0.041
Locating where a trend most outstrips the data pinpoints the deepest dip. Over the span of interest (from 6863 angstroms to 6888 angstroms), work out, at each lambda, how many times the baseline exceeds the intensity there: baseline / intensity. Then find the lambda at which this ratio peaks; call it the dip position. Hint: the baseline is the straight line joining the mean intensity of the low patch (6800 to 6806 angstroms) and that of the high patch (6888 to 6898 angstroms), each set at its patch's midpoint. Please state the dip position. 6870.96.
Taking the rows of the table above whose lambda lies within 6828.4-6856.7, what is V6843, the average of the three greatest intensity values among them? 1.04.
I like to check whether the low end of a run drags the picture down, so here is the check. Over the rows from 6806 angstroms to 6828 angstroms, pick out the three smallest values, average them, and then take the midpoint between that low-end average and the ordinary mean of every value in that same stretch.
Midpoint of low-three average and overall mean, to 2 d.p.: 1.01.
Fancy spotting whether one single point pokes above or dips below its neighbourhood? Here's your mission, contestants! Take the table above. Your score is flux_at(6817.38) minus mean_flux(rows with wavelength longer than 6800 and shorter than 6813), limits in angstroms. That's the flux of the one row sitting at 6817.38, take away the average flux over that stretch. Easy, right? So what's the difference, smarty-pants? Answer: -0.015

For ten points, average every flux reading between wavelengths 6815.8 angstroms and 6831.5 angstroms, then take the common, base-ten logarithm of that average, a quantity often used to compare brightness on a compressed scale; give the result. 0.0103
